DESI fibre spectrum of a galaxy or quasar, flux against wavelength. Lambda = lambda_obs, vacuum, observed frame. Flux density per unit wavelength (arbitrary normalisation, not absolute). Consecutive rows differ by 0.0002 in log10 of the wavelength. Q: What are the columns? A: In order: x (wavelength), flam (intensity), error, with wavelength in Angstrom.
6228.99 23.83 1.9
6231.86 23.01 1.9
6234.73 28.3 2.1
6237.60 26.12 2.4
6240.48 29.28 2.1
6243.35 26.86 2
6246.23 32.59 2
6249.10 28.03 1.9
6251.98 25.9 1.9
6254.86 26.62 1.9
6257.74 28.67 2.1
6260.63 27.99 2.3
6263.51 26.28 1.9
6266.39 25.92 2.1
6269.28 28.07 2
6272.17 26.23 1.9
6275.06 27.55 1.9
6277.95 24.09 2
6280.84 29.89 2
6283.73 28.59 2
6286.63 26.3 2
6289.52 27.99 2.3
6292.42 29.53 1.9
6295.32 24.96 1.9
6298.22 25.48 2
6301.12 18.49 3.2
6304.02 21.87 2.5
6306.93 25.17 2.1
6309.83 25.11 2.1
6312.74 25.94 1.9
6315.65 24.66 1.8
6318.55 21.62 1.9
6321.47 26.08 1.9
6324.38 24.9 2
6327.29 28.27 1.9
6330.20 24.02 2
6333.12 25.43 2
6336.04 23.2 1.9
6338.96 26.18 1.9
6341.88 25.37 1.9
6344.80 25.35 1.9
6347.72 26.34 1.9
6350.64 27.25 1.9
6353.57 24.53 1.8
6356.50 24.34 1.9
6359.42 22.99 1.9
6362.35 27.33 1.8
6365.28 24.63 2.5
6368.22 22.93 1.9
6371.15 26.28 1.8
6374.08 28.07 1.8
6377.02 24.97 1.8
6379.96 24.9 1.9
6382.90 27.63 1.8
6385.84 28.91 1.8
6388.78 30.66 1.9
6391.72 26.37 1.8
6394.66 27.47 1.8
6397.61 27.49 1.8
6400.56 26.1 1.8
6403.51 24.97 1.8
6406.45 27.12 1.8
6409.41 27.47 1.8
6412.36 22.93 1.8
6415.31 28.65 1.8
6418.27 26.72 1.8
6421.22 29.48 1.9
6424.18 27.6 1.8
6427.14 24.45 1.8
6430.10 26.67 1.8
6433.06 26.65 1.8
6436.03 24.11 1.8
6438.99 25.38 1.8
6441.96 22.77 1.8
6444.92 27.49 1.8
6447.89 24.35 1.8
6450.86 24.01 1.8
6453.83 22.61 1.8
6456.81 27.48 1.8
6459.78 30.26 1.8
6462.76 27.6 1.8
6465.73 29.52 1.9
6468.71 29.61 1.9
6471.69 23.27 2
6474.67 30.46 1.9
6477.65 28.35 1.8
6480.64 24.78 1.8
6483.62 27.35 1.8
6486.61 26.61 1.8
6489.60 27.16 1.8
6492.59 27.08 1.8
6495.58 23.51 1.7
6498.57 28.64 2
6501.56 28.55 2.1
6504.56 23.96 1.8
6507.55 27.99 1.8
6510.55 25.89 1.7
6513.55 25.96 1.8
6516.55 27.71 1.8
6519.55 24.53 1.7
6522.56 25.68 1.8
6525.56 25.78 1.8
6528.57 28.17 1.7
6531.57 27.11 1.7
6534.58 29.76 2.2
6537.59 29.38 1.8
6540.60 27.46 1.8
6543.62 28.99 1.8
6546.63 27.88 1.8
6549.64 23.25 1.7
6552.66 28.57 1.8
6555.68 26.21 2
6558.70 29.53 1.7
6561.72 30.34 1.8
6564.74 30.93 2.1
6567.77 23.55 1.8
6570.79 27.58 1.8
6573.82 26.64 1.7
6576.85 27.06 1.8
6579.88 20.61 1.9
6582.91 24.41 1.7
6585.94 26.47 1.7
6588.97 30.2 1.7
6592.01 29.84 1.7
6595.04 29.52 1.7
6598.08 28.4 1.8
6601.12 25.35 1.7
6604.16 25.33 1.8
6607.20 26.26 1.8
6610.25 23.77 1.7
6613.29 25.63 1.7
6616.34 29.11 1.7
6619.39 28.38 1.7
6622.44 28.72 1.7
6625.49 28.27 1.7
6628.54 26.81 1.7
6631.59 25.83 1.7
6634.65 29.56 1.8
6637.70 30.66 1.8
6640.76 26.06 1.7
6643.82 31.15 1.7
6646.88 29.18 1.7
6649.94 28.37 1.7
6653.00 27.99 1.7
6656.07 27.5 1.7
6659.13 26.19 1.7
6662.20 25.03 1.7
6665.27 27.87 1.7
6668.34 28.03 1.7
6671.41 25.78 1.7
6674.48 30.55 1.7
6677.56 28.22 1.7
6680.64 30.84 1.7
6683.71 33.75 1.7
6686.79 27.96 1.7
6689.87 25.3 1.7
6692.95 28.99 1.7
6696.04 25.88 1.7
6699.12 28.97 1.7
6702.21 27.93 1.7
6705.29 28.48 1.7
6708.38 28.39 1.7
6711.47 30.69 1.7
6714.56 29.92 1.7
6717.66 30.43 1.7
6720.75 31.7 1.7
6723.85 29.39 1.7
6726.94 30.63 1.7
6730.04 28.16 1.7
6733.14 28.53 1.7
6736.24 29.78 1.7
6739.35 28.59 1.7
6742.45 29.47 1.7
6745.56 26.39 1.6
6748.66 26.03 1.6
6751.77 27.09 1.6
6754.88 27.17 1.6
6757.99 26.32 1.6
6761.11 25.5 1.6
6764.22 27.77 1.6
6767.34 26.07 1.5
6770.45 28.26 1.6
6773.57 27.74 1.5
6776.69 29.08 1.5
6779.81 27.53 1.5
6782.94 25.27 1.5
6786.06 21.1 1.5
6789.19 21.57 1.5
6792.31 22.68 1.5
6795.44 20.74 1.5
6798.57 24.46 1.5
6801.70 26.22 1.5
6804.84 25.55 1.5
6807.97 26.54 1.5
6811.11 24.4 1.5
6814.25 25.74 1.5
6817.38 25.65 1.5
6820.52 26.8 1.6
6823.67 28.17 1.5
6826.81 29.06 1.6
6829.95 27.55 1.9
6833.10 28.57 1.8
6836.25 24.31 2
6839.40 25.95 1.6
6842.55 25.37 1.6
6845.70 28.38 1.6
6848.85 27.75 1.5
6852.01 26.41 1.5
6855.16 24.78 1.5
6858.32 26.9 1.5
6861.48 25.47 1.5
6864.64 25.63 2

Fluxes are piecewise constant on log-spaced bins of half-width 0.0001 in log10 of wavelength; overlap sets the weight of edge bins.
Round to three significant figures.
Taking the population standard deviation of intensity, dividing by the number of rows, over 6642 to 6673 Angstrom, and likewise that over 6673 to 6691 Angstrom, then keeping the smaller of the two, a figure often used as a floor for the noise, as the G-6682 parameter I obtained 1.67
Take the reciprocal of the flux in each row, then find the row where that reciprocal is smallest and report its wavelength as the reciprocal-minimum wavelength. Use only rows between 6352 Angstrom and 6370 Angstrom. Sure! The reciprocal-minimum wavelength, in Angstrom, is 6362.35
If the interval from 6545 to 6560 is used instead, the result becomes 6558.70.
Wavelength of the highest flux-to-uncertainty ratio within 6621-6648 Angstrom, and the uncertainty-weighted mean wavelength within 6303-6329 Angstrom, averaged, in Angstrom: 6479.5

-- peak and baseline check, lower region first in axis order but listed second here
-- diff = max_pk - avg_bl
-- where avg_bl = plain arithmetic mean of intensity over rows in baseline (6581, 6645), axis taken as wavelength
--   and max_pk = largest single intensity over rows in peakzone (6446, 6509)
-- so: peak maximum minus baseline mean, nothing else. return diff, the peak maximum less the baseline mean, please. 2.9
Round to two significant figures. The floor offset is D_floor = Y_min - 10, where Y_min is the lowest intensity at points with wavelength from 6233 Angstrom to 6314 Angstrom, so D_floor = 8.5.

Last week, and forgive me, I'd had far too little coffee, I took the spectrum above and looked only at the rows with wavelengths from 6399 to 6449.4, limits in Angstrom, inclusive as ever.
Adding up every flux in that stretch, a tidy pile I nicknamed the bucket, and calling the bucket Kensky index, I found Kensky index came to 443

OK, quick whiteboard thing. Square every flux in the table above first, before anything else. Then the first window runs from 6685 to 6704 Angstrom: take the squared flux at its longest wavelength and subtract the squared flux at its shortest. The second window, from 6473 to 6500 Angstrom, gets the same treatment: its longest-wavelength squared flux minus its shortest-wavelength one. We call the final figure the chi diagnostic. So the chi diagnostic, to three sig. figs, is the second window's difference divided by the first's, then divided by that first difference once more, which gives -38.3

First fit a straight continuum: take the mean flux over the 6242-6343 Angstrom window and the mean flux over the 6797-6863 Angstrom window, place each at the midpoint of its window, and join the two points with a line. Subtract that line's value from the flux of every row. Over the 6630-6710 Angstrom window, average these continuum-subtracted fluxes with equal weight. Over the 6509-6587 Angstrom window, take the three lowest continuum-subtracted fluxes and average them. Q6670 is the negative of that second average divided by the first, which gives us 1.9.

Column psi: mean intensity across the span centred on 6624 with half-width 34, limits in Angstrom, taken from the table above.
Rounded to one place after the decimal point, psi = 27.8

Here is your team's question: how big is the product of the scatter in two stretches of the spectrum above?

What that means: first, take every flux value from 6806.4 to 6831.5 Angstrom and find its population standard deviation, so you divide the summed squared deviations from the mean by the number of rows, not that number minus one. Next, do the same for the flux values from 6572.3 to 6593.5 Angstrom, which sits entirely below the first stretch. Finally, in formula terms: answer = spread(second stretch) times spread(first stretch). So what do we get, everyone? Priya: 4.3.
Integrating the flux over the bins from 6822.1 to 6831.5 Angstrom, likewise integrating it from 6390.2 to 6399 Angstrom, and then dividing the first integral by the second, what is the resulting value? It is 1.113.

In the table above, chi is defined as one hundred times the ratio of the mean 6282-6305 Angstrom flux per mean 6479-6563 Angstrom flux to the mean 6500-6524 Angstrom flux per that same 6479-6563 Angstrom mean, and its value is 97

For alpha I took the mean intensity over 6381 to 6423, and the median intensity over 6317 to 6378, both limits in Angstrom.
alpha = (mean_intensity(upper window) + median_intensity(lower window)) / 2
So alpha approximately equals 26.3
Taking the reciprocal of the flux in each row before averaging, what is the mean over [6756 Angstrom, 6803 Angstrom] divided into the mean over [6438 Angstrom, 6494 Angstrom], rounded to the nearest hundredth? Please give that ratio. 0.95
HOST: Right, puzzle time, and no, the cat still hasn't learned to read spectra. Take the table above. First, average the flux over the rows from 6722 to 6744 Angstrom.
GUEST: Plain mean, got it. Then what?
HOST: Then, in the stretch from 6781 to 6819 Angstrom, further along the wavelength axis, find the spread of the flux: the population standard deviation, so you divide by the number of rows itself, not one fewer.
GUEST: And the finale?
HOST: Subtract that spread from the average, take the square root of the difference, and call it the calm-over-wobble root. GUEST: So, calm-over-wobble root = 5.22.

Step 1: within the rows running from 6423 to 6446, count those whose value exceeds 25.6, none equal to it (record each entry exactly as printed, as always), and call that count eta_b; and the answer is 4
